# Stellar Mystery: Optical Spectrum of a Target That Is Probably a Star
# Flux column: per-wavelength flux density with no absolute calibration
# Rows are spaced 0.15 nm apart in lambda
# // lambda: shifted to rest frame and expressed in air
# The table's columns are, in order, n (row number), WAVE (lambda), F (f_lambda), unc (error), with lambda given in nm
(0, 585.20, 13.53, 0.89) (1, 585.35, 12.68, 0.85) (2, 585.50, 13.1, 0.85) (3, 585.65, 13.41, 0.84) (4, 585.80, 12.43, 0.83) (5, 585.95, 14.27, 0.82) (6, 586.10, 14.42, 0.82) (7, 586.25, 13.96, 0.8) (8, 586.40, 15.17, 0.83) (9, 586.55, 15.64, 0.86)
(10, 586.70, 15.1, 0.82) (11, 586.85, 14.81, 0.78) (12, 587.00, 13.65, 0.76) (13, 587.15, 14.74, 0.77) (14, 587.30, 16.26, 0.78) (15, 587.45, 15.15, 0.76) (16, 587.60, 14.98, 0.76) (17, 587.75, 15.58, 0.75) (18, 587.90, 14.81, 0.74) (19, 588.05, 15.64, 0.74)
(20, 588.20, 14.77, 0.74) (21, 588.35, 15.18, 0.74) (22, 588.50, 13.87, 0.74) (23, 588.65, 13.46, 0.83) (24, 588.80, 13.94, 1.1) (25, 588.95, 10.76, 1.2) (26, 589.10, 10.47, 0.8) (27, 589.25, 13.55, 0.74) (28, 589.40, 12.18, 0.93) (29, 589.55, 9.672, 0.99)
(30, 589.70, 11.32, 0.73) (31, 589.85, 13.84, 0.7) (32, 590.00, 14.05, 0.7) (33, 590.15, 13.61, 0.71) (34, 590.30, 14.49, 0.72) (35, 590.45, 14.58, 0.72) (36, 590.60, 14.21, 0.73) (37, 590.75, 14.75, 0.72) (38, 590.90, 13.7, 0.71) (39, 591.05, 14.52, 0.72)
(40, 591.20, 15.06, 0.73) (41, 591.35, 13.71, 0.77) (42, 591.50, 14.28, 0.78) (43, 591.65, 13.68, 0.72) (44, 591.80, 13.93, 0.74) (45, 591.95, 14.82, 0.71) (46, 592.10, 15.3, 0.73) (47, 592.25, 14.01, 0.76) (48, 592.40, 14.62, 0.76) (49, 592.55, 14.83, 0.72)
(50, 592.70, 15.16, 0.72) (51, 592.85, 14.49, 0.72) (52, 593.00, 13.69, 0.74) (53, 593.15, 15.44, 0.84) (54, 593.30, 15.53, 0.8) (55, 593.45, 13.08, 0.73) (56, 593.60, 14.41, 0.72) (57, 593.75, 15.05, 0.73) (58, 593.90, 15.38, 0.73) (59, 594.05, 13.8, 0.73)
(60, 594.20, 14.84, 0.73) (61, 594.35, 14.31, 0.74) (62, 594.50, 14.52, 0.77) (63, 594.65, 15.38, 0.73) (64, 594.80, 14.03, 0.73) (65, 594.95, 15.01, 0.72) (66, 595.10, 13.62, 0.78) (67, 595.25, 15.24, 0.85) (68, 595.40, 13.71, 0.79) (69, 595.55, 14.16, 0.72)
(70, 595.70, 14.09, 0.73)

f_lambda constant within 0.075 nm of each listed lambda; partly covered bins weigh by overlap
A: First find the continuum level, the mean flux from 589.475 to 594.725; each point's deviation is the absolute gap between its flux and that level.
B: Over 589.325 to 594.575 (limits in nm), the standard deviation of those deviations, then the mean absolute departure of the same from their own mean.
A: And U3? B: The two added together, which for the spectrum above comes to 1.4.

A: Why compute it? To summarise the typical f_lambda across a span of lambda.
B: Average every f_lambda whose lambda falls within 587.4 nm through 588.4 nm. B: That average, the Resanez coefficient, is 15.2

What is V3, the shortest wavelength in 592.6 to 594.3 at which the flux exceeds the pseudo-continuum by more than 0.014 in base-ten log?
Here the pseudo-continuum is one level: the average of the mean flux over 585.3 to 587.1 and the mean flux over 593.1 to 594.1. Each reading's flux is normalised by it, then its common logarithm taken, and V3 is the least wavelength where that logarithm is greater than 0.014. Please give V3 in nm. 592.70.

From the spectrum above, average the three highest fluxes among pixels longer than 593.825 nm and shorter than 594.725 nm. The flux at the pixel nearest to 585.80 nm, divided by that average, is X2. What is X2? 0.82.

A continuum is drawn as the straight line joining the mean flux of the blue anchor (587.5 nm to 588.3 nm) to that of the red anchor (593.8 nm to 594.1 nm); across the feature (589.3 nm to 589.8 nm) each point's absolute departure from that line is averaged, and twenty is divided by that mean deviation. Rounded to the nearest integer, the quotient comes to 5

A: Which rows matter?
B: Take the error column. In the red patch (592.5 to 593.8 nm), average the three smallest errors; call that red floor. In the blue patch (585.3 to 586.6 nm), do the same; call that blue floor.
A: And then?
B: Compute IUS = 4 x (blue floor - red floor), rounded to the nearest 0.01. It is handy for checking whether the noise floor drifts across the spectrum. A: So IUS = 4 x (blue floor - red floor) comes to 0.37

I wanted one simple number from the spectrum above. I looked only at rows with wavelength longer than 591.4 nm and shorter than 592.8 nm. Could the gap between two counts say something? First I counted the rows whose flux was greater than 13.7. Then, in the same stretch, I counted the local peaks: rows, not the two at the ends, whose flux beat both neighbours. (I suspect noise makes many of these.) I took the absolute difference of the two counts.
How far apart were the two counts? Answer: 7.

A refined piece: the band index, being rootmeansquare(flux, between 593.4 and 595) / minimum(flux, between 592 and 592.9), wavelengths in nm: 1.04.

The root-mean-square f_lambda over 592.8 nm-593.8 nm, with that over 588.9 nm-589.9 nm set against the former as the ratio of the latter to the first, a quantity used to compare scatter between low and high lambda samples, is 0.81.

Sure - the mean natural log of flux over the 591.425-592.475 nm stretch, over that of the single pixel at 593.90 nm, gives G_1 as 0.98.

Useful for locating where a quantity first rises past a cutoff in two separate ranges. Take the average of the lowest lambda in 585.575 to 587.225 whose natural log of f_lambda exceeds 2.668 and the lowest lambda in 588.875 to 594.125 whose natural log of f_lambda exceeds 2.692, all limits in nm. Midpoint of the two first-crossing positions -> 588.65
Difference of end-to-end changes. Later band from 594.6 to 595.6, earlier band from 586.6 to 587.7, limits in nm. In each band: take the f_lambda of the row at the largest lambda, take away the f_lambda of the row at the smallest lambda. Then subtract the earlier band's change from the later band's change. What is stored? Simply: -1.1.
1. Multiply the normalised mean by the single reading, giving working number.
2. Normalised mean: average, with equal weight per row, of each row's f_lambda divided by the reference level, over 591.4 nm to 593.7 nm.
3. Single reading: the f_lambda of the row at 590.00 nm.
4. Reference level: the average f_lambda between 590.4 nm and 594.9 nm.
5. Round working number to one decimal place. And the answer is 14.0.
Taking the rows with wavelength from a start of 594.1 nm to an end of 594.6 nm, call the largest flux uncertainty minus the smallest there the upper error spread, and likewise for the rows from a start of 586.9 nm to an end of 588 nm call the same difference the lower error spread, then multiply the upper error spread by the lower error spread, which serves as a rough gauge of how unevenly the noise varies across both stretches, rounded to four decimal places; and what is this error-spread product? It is 0.0016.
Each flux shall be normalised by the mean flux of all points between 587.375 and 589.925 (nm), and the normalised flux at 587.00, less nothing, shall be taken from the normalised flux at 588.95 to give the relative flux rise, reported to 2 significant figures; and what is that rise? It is -0.21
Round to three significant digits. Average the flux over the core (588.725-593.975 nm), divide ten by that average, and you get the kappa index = 0.720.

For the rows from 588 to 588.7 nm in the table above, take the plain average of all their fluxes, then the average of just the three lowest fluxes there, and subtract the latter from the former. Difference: 0.55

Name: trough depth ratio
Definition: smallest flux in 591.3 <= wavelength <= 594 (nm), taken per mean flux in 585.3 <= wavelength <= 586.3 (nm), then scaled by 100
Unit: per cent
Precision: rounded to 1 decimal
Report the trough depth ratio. 97.1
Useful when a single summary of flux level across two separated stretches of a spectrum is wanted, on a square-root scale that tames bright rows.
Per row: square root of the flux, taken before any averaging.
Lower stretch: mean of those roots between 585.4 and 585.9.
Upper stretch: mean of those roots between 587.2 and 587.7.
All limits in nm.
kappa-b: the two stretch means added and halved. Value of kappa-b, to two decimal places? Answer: 3.77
